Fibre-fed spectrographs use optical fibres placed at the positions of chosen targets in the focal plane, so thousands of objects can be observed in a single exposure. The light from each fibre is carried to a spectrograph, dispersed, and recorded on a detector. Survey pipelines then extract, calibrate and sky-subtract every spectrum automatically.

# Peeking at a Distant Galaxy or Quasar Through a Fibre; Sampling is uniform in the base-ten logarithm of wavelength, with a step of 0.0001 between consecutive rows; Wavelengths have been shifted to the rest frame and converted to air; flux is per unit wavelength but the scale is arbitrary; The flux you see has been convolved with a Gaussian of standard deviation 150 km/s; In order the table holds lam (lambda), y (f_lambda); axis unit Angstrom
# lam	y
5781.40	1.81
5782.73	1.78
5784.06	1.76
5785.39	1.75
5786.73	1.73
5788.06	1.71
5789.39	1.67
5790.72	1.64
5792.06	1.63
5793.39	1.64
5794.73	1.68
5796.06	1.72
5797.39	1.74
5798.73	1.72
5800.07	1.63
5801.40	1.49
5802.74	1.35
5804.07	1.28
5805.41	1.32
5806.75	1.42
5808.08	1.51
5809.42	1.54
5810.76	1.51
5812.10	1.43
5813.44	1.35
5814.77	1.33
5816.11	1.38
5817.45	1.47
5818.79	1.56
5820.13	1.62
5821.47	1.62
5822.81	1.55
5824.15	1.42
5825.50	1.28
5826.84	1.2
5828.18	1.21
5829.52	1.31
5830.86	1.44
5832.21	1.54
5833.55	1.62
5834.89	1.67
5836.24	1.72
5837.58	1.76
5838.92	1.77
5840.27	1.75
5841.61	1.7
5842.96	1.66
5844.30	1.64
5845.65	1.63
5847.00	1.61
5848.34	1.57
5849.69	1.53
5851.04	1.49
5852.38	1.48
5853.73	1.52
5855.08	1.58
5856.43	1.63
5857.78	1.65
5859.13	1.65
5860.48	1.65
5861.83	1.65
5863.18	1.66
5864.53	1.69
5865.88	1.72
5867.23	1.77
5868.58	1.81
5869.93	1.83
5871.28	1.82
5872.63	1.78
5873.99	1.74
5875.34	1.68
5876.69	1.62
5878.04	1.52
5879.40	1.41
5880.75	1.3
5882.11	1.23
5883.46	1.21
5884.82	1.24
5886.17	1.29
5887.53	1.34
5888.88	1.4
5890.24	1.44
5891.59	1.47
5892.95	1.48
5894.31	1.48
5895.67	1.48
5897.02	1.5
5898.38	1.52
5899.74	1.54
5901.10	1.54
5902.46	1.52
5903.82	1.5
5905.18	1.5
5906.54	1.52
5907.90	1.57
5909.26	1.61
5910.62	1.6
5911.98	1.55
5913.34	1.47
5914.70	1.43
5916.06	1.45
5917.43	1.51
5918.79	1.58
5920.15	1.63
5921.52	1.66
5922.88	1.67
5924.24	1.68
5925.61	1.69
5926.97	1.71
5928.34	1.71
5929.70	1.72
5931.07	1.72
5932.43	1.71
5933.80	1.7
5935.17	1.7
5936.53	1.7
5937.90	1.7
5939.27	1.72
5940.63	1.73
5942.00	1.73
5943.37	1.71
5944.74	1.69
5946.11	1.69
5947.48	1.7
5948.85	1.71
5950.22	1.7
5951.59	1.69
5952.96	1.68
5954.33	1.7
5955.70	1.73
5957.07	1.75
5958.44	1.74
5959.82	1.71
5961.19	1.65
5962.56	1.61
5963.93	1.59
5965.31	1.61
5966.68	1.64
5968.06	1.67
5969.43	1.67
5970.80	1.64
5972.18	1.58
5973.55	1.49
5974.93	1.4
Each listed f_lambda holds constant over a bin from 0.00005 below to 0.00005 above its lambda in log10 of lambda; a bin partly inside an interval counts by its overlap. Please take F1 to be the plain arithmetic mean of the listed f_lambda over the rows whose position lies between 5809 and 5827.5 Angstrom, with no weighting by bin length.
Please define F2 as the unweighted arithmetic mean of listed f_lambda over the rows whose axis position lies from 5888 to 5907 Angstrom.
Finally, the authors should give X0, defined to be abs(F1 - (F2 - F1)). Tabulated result 1.40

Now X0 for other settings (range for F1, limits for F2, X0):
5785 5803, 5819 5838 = 1.80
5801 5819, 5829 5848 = 1.22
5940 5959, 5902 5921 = 1.89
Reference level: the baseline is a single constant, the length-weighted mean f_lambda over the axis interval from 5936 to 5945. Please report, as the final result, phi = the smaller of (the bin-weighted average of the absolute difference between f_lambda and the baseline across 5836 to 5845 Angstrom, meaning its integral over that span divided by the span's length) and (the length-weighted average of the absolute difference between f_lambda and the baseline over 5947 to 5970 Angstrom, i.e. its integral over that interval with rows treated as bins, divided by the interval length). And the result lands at 0.04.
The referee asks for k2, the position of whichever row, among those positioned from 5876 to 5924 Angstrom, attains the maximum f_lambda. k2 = 5922.88 Angstrom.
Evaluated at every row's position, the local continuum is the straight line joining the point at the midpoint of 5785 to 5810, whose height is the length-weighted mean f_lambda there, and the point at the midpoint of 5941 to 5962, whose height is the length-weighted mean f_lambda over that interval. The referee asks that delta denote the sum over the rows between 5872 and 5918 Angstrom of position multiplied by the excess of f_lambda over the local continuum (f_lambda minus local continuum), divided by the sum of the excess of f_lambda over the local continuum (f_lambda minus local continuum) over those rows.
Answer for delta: 5895.2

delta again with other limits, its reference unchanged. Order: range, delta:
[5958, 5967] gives 5964.4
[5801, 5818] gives 5809.3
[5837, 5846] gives 5839.8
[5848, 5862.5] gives 5850.8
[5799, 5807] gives 5804.5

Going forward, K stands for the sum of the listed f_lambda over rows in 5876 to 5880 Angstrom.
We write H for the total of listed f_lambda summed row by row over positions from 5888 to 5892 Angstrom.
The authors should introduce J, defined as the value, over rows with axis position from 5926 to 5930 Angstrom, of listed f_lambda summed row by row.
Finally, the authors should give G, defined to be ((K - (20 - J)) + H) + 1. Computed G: -5.0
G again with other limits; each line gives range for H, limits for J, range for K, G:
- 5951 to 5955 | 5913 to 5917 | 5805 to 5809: -5.3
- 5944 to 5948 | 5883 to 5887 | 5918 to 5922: -5.3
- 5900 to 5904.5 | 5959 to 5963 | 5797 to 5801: -4.4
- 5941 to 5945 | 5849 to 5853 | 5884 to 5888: -5.5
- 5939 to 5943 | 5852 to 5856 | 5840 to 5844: -4.1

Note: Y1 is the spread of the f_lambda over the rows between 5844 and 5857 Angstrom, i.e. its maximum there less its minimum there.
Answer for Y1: 0.16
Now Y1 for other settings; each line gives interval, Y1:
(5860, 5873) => 0.18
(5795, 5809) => 0.46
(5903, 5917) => 0.18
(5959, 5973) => 0.13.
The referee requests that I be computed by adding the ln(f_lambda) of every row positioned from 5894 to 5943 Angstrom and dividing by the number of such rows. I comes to 0.47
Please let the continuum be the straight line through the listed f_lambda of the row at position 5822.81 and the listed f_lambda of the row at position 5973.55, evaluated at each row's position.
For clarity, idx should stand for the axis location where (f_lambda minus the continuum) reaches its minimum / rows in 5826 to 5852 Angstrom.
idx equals 5826.84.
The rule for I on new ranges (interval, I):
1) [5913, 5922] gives 0.43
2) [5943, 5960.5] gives 0.54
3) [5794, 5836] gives 0.39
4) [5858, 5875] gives 0.55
